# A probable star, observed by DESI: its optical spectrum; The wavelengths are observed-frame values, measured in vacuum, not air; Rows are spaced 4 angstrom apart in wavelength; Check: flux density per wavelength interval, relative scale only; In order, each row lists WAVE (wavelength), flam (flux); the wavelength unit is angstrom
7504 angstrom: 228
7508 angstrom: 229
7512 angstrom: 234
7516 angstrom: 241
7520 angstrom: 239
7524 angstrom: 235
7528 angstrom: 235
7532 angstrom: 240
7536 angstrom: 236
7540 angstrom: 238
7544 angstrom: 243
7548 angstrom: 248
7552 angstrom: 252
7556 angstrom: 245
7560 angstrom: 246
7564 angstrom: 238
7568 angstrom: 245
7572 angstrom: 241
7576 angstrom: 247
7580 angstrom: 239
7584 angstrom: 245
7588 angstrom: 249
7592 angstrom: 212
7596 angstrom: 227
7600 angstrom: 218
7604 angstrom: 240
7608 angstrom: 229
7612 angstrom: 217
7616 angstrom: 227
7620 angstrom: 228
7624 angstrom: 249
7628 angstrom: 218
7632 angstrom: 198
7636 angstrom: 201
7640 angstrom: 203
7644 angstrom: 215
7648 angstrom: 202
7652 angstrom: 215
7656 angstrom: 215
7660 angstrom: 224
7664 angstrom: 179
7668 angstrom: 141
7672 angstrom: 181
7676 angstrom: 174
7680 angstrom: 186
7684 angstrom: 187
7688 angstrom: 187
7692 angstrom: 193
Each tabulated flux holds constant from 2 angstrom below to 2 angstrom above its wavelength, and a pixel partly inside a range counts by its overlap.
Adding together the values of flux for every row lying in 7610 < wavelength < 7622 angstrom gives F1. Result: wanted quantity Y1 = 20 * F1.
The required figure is 13440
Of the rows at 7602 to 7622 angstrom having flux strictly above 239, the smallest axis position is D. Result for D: 7604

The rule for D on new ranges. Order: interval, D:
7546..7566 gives 7548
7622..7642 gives 7624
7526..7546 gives 7532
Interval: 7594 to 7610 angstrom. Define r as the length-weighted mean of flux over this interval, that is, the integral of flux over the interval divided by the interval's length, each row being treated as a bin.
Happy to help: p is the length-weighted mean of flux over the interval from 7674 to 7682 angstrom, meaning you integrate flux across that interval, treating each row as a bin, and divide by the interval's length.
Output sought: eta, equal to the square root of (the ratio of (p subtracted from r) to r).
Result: 0.46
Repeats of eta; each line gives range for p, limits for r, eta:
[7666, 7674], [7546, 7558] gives 0.59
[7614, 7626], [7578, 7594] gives 0.08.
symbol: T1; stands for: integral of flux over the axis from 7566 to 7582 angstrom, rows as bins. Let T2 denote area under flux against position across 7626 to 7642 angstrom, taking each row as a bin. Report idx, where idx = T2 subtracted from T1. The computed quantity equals 608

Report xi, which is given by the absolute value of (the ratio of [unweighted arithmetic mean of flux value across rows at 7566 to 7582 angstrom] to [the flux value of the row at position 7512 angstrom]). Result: 1.04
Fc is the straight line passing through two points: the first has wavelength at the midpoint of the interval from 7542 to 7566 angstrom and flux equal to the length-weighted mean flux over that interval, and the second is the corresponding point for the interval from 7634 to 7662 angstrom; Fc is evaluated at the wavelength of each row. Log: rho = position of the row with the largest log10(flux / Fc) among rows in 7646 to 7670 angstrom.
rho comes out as 7660 angstrom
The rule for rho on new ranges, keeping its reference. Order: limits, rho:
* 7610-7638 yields 7624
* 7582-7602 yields 7588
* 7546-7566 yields 7552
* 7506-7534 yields 7532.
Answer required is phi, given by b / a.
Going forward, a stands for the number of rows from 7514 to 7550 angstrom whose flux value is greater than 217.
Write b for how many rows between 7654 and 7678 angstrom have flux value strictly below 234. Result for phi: 0.67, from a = 9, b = 6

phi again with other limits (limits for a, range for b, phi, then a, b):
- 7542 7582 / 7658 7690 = 0.80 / 10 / 8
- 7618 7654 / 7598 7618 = 1.33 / 3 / 4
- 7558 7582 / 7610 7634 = 0.83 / 6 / 5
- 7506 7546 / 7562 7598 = 0.20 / 10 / 2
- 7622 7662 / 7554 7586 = 0.00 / 3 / 0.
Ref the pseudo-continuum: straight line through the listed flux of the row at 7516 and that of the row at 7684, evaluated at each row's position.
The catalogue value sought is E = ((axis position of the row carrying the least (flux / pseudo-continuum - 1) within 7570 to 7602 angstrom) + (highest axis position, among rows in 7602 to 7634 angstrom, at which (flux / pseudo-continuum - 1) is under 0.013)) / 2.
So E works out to 7612 angstrom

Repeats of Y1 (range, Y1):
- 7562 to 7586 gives 29100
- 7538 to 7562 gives 29440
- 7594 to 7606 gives 13700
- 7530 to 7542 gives 14280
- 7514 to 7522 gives 9600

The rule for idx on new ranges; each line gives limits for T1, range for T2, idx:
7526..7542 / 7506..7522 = 24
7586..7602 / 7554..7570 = -272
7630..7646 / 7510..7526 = -528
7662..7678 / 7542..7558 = -1252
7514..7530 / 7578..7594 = 20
